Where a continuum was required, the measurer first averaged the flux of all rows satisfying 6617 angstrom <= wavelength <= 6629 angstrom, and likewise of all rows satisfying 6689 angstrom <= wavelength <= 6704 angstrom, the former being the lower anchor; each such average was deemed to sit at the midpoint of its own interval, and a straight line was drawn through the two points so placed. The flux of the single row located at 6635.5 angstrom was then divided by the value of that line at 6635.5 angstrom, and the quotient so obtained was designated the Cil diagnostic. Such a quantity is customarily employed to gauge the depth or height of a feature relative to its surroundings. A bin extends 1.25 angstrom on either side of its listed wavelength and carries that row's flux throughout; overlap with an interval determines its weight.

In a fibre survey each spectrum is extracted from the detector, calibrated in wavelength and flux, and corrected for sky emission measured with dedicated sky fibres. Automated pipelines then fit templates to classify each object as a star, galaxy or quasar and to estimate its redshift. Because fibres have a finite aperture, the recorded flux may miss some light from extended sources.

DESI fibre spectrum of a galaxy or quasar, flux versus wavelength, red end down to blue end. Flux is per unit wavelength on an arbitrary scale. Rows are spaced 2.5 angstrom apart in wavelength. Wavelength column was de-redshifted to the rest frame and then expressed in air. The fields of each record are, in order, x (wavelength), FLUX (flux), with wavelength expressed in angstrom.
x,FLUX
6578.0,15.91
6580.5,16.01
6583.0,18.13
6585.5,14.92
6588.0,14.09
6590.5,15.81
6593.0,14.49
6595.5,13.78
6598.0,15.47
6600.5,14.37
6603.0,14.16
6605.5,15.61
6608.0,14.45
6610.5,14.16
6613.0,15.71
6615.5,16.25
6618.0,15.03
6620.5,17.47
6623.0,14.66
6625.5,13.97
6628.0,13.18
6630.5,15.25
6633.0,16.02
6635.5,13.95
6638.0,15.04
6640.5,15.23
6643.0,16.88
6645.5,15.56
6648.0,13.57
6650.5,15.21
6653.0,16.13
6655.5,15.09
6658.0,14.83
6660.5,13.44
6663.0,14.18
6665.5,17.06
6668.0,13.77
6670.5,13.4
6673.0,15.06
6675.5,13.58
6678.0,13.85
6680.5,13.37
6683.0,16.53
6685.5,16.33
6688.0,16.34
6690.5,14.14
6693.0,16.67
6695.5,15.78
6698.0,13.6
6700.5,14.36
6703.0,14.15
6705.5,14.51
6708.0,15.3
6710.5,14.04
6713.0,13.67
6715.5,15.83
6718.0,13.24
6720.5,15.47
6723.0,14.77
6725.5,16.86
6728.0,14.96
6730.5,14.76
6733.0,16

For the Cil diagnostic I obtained 0.94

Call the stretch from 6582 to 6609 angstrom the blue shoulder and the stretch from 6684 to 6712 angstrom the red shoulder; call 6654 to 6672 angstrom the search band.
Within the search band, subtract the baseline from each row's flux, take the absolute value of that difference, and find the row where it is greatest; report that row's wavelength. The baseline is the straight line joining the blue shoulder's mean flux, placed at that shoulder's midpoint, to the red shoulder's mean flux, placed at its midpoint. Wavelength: 6665.5 angstrom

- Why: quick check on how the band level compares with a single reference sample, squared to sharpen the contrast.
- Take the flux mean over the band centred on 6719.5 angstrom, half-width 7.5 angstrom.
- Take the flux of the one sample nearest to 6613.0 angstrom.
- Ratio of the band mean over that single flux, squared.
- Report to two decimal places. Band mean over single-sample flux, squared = 0.91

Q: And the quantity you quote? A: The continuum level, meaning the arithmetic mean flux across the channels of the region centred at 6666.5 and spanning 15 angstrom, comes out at 14.48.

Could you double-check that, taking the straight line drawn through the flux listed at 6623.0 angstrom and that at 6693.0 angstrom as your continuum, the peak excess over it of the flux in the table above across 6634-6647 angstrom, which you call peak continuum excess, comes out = 1.6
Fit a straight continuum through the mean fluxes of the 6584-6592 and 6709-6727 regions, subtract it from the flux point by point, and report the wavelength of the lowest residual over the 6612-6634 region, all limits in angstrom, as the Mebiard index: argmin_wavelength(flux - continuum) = 6628.0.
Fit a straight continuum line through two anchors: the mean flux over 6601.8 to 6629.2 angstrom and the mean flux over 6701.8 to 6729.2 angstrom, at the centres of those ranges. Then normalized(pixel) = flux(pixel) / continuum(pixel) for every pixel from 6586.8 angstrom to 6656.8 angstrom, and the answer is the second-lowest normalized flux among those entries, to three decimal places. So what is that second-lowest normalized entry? 0.910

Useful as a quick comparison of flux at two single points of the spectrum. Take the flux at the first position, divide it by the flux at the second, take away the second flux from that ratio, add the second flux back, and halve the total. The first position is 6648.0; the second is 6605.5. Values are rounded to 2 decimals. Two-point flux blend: 0.43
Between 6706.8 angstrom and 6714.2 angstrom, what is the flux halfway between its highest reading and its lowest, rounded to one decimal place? 14.5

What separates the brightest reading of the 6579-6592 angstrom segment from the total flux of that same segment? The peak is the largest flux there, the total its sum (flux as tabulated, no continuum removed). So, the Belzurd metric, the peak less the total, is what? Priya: -61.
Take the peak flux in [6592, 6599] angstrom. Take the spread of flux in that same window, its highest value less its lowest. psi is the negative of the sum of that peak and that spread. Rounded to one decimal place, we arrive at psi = -17.2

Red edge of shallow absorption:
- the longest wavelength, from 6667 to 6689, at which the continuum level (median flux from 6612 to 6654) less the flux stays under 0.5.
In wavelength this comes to 6688.0 angstrom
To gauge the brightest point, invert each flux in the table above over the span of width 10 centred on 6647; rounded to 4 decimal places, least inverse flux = 0.0592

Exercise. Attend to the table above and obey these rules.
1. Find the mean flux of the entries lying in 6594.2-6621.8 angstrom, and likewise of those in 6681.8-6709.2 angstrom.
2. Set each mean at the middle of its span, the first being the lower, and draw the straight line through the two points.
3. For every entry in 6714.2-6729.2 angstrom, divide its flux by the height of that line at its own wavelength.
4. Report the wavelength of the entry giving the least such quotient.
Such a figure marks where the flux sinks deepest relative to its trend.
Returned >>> 6718.0 angstrom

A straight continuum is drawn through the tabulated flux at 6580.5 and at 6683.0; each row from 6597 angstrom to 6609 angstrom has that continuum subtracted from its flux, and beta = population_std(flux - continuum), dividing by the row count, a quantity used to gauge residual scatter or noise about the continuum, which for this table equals 0.61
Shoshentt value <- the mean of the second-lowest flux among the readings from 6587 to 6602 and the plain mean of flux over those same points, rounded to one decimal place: 14.4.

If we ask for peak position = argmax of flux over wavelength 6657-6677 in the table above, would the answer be 6665.5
